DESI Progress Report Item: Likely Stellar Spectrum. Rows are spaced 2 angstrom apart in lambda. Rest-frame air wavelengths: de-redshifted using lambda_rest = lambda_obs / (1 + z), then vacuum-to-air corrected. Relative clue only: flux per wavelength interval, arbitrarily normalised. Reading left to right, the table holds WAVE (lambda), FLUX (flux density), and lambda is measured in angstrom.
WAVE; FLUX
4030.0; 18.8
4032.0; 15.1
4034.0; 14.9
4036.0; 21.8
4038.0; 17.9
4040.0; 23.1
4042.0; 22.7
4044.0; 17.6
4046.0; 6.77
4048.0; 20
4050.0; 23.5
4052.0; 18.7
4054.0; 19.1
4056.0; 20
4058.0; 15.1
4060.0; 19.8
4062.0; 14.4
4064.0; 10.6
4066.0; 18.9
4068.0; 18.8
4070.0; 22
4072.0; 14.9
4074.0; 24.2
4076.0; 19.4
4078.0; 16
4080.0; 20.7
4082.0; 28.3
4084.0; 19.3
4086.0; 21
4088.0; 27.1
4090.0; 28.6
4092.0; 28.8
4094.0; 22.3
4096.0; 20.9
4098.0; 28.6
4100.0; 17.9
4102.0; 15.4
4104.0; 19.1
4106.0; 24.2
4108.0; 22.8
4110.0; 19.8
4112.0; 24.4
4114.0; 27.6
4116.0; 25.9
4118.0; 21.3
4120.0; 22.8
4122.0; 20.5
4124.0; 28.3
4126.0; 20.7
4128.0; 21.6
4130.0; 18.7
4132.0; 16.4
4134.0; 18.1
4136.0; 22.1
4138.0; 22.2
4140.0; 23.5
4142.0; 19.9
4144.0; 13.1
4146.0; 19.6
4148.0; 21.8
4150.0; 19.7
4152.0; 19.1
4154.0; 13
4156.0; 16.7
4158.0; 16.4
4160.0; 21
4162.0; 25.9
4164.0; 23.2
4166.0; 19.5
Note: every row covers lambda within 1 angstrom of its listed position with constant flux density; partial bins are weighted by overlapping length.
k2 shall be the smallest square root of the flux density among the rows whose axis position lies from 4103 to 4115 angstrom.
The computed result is 4.4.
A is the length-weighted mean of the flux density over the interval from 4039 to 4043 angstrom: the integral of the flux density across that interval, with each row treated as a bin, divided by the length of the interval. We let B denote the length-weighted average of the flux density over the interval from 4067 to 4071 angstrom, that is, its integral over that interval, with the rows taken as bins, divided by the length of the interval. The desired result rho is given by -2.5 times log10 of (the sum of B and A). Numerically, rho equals -4.09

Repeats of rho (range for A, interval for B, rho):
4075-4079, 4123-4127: -4.06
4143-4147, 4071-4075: -3.89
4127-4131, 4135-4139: -4.07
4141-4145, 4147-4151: -3.93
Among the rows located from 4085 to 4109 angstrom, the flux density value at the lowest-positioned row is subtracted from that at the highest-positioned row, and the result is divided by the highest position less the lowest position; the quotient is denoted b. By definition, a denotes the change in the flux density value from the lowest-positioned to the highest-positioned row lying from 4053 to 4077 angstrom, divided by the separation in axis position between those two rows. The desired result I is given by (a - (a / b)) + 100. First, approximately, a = 0.01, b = 0.08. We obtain 100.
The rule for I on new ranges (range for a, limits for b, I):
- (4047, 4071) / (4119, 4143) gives 101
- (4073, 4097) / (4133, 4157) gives 97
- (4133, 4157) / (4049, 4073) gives 100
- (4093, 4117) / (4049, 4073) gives 101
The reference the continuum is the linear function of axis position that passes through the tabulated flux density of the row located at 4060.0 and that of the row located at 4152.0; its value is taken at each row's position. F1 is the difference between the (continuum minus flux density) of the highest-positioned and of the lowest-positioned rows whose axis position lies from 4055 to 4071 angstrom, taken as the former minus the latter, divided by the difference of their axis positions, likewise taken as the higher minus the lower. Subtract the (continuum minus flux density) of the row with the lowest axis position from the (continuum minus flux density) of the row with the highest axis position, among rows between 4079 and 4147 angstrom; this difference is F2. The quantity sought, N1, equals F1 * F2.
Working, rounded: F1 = -0.15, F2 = 0.6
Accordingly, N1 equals -0.1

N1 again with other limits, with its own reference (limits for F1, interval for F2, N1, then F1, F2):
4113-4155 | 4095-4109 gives -0.7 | 0.36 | -2.0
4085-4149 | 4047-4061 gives 0.0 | -0.02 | 0.1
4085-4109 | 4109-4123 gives 0.1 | -0.09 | -0.8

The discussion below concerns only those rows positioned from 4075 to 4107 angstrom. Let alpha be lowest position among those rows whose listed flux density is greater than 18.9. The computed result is 4076.0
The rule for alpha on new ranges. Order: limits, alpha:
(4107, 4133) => 4108.0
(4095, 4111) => 4096.0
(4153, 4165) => 4160.0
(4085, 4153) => 4086.0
